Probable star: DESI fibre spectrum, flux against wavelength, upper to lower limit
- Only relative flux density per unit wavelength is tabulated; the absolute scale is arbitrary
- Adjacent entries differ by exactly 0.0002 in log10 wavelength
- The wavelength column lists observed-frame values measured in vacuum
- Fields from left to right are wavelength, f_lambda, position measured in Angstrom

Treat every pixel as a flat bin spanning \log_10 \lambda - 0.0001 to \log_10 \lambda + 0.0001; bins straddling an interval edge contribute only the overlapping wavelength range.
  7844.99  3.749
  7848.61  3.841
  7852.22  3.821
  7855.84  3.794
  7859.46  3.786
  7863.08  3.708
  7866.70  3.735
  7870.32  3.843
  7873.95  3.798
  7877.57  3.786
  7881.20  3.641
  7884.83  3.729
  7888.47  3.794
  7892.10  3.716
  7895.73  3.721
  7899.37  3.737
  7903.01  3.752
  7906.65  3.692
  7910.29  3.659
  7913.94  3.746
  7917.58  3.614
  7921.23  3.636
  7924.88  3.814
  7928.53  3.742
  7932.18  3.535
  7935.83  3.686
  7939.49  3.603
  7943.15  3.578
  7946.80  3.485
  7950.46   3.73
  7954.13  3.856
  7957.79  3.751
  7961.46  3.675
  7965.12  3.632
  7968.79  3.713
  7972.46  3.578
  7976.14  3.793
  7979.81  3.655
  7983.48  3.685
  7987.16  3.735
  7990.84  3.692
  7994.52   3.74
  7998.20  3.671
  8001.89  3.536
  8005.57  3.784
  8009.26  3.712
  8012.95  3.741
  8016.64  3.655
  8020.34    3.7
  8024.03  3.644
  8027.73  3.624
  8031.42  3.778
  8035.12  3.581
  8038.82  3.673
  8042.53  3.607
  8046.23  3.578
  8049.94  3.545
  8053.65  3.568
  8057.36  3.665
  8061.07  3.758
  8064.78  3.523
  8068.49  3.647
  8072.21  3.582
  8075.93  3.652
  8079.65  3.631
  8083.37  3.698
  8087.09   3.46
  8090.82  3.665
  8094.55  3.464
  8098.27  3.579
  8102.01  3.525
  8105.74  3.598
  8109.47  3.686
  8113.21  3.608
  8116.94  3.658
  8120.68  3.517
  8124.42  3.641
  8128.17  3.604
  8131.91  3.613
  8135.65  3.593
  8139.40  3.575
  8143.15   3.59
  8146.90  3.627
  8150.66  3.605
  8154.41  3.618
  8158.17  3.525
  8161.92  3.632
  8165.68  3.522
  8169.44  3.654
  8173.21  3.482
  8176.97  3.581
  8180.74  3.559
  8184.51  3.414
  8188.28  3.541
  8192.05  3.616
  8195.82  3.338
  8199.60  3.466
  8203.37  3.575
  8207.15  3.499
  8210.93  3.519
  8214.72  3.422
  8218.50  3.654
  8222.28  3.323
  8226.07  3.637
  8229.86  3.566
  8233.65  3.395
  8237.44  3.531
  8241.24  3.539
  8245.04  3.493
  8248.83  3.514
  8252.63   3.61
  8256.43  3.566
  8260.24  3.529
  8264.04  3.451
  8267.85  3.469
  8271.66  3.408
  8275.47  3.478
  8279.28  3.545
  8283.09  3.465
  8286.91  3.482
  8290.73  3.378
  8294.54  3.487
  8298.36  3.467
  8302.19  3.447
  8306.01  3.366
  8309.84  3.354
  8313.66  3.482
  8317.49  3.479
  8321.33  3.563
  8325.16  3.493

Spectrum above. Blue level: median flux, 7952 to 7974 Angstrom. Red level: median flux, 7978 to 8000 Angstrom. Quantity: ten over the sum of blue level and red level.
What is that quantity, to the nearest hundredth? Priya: 1.35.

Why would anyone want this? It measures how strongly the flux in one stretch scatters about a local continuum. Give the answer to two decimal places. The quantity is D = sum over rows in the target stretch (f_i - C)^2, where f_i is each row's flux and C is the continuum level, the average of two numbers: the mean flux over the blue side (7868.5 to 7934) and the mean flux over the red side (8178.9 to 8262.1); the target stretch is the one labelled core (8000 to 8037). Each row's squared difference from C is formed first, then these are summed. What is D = 0.10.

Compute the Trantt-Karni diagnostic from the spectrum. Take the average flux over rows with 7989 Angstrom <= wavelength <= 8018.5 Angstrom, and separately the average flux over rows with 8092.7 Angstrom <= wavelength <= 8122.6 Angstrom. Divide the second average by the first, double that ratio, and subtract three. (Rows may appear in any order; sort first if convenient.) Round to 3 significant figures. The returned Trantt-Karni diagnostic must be -1.06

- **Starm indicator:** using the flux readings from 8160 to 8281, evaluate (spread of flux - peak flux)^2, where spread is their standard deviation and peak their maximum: 12.7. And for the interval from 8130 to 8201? 12.8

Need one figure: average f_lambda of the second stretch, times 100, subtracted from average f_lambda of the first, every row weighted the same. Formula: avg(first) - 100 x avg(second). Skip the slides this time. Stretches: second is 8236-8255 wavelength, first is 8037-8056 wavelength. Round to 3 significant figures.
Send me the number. -350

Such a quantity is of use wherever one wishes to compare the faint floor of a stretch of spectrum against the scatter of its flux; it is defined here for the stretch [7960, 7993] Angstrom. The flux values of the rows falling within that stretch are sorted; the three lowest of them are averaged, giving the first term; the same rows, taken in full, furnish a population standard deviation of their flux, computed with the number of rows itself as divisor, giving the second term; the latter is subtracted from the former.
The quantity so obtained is 3.56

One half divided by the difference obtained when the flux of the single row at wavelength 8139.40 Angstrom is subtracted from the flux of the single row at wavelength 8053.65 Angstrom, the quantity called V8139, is -71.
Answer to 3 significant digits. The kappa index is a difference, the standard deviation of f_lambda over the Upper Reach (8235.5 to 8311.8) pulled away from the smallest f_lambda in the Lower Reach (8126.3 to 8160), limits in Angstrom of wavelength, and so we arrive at 3.46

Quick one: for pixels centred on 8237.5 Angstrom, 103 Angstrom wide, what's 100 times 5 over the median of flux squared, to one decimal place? 40.5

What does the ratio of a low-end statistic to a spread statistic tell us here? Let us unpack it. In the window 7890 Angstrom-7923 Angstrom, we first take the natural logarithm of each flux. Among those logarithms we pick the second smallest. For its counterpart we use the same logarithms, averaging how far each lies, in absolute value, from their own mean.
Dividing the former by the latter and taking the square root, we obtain 10.7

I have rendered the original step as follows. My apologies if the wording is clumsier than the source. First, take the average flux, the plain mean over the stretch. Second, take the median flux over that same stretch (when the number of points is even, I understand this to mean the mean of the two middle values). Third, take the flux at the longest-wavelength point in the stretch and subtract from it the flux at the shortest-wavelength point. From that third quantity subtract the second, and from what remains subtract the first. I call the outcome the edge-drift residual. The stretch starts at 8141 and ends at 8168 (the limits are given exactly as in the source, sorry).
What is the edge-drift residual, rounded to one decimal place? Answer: -7.3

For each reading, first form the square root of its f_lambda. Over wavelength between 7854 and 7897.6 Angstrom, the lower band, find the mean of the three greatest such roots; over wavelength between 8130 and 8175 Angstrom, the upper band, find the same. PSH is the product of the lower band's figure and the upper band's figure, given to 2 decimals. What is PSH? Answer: 3.72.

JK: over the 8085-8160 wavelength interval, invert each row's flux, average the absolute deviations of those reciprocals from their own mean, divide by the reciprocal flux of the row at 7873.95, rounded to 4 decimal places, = 0.0140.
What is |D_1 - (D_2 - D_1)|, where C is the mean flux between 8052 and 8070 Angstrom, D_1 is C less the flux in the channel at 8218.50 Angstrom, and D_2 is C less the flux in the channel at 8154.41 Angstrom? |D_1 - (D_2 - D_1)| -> 0.06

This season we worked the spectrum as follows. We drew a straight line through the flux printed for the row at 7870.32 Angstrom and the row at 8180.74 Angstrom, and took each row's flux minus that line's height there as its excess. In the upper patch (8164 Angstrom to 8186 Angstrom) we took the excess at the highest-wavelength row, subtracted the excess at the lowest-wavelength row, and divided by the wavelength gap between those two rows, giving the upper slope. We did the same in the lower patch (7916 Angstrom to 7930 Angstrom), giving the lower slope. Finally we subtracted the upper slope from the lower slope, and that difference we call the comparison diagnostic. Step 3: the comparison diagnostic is 0.017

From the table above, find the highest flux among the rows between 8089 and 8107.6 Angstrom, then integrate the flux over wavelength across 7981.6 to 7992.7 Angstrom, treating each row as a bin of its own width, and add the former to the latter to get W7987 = 45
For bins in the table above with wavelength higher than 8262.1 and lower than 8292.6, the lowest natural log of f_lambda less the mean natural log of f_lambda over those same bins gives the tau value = -0.0237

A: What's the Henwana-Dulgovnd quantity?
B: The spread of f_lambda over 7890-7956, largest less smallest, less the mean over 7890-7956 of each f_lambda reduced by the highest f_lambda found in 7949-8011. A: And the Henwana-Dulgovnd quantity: 0.54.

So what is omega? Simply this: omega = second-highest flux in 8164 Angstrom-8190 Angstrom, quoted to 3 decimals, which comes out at 3.581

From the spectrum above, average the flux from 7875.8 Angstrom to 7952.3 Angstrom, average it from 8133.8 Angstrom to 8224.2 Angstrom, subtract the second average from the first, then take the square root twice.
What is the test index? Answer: 0.62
